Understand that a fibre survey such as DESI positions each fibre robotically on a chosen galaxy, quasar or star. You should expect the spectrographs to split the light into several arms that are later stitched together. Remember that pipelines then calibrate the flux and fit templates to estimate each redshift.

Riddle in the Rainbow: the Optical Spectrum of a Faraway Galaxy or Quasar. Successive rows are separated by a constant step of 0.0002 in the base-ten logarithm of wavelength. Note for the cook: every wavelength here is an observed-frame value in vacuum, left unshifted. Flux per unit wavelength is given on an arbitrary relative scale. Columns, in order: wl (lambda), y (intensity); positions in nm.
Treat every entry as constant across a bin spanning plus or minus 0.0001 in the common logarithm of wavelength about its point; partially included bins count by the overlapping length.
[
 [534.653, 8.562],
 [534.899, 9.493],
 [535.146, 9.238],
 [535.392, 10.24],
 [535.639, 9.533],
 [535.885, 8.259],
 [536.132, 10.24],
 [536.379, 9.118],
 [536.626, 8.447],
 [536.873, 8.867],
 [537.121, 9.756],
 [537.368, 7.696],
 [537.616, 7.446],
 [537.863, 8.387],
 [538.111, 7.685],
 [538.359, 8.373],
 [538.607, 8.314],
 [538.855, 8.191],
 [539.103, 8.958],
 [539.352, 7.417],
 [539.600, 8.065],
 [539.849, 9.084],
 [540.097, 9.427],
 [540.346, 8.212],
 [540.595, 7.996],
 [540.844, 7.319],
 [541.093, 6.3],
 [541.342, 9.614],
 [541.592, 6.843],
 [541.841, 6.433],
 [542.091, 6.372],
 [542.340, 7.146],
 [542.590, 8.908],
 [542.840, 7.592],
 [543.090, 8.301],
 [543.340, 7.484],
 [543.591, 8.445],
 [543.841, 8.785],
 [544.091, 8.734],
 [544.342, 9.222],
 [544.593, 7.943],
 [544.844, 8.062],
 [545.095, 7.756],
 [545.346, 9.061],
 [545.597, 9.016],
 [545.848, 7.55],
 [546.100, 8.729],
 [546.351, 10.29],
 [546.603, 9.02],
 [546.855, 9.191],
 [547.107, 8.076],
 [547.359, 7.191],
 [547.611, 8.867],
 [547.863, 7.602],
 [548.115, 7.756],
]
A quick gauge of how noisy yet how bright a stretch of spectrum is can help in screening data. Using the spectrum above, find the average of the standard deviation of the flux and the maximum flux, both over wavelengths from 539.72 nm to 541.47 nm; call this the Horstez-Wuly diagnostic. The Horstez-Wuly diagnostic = 5.4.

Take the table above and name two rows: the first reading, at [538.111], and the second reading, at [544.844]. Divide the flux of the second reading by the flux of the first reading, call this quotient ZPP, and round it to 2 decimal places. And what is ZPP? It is 1.05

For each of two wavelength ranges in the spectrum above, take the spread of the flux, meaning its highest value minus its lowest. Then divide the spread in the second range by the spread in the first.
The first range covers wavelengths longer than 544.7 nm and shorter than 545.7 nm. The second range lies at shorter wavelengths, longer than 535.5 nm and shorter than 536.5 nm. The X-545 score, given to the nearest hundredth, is 1.52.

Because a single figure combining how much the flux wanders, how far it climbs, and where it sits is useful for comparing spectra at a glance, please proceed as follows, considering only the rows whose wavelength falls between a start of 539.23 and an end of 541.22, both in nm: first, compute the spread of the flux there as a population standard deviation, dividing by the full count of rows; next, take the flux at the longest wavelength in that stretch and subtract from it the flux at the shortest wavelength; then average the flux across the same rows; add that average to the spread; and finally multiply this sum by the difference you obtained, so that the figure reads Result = -10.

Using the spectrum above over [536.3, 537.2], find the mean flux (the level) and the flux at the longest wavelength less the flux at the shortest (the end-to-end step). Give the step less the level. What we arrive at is -8.4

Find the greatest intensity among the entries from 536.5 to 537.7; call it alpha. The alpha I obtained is 9.756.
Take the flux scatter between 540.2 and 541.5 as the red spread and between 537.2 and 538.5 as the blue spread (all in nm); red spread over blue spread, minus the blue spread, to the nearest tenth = 2.4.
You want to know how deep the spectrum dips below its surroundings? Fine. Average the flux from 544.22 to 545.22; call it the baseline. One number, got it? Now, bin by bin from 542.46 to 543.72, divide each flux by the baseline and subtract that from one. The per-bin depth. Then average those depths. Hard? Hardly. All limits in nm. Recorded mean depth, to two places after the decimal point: 0.01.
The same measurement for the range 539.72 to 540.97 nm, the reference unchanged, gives -0.02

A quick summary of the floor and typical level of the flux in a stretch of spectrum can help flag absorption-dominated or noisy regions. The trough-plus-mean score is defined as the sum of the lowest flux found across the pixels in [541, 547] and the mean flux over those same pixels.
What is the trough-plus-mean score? 14.5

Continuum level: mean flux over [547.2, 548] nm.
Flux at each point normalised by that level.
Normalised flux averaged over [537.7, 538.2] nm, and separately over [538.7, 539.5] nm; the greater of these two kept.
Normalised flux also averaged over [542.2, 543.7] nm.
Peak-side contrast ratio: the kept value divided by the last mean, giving 1.03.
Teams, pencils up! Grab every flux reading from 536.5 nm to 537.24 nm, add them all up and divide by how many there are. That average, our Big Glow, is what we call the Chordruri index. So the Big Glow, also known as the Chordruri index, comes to 9.0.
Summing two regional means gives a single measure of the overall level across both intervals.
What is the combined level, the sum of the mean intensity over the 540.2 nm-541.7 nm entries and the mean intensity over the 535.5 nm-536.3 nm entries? 17.1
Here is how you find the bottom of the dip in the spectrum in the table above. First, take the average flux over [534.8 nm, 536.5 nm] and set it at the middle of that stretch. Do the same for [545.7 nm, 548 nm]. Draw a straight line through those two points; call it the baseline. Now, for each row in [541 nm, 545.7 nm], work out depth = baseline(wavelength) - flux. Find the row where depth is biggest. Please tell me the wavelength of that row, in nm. 541.093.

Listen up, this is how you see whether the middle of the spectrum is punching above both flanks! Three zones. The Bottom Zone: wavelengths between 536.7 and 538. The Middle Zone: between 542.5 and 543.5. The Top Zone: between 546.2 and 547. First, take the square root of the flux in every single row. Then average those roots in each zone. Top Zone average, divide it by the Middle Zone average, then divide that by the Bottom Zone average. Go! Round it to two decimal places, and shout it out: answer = 0.37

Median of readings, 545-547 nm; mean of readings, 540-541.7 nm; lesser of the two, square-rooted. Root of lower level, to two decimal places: 2.82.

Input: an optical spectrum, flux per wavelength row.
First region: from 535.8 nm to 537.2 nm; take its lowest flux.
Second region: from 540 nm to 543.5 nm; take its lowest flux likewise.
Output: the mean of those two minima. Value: 7.28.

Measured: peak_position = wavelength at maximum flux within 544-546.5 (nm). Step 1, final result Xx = 546.351 nm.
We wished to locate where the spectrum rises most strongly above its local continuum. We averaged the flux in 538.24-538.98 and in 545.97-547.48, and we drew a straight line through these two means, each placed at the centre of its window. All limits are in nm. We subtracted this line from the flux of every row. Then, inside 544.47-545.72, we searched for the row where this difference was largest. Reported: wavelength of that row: 545.346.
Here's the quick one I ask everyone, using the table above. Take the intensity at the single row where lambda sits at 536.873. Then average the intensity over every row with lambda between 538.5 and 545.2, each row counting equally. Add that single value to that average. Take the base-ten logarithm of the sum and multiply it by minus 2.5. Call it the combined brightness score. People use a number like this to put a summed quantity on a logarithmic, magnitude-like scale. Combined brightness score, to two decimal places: -3.07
